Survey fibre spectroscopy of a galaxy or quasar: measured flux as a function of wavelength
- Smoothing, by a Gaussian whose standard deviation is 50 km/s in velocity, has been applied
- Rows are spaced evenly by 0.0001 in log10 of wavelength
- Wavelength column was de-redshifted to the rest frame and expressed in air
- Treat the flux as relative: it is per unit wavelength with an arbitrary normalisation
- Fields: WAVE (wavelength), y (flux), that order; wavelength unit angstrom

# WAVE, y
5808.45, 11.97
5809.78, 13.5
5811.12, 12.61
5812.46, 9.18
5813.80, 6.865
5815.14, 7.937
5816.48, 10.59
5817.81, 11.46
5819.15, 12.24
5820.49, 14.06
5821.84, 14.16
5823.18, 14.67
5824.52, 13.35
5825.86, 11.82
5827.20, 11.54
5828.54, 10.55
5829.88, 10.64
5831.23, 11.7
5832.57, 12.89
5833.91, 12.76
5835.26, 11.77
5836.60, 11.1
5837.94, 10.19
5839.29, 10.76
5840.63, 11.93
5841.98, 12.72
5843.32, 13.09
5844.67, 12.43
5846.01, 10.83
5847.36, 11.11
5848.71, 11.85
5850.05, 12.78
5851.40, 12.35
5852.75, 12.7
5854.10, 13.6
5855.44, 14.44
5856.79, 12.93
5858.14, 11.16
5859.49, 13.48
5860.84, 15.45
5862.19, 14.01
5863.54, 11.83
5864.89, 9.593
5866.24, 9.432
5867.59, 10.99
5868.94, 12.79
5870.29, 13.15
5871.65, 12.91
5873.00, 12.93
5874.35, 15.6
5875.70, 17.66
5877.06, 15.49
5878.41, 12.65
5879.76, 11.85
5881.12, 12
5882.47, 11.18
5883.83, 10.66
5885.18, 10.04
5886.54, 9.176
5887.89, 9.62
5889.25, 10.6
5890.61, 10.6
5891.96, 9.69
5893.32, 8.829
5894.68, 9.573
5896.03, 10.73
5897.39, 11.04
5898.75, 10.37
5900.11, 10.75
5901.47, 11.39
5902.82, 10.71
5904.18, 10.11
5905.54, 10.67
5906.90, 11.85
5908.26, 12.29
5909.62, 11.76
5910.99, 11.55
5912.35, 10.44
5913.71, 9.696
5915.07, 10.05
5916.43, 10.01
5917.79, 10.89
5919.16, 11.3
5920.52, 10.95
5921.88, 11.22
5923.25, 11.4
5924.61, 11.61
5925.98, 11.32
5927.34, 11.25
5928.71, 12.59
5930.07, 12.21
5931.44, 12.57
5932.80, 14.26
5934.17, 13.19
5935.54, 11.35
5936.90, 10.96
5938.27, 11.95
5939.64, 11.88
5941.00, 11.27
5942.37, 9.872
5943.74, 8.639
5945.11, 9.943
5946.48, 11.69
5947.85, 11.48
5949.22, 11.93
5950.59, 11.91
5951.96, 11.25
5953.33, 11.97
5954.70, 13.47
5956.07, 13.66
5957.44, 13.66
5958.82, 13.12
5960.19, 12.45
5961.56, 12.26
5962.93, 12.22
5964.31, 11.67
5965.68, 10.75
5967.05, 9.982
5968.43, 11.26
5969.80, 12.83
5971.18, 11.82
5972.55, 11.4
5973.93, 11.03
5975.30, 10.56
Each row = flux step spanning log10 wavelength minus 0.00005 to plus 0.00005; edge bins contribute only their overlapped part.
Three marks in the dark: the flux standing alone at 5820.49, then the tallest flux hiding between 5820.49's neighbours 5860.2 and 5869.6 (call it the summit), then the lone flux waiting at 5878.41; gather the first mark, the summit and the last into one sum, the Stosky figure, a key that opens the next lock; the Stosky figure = 42.2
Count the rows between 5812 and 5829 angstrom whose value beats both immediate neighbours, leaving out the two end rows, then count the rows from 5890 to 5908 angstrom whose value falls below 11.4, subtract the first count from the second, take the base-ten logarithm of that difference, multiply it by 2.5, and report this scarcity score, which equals 2.6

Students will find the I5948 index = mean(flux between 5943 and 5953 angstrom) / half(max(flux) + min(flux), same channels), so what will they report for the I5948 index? 1.07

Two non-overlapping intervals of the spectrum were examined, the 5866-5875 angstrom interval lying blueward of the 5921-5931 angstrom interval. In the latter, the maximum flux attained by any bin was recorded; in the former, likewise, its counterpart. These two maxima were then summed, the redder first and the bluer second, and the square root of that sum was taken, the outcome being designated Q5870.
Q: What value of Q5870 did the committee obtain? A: 5.31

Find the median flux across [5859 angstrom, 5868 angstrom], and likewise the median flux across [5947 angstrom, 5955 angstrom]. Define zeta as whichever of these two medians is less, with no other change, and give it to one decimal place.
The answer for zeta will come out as 11.8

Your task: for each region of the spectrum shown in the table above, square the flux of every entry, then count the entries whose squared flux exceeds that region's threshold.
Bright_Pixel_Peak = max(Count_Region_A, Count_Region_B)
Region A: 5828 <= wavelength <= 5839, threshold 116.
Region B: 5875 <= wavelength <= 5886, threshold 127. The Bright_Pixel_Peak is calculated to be 5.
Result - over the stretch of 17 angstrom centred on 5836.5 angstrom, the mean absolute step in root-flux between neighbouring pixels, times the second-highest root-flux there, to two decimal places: 0.38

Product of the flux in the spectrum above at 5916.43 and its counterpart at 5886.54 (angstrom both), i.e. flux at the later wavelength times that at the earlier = 92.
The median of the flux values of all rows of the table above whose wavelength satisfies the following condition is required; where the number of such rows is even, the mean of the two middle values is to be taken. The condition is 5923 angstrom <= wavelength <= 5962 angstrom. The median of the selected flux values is 11.9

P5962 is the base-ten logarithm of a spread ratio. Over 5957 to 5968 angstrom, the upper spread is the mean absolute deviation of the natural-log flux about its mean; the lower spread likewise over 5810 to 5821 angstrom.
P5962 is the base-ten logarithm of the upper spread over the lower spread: -0.4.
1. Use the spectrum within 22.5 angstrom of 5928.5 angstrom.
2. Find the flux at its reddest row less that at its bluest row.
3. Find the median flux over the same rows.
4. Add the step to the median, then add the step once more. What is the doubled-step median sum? 11.5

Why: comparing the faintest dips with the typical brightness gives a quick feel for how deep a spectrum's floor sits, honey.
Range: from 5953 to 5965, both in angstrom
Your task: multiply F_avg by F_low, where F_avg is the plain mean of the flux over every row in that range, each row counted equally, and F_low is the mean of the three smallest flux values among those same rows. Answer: 152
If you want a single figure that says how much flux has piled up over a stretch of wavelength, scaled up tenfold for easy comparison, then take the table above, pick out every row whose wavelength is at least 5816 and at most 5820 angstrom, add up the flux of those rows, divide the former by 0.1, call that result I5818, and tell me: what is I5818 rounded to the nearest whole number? 343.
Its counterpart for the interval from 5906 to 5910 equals 359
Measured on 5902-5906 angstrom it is 315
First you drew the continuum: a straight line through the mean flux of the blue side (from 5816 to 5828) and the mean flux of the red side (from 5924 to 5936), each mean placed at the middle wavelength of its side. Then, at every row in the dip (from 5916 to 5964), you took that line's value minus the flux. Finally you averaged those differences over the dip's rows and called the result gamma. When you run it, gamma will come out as 0.5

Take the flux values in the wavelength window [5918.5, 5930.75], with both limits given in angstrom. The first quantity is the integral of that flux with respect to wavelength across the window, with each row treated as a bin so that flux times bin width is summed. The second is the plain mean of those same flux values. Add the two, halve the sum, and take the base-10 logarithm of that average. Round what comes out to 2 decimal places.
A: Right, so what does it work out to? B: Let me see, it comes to 1.88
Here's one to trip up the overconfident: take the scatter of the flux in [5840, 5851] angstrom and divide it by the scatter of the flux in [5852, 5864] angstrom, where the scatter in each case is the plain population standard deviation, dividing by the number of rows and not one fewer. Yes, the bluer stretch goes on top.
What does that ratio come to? 0.6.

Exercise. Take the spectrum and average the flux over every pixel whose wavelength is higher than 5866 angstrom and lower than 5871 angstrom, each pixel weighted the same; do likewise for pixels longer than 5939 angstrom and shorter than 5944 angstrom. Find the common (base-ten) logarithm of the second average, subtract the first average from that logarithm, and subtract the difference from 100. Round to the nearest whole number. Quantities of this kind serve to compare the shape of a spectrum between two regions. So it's 111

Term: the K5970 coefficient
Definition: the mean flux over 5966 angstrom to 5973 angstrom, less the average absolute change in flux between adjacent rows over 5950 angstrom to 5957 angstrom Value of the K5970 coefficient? 10.7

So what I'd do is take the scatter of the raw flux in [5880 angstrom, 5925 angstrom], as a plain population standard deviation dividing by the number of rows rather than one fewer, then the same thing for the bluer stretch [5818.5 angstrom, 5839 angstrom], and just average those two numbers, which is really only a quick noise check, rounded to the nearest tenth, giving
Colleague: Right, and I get 1.1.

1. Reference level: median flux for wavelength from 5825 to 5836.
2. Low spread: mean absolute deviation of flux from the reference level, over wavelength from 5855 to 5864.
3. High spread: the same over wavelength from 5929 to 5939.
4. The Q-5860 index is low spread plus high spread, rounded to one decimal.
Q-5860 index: 2.7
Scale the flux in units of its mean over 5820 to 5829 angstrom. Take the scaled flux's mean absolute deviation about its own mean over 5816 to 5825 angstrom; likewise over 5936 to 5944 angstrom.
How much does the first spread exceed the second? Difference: 0.022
